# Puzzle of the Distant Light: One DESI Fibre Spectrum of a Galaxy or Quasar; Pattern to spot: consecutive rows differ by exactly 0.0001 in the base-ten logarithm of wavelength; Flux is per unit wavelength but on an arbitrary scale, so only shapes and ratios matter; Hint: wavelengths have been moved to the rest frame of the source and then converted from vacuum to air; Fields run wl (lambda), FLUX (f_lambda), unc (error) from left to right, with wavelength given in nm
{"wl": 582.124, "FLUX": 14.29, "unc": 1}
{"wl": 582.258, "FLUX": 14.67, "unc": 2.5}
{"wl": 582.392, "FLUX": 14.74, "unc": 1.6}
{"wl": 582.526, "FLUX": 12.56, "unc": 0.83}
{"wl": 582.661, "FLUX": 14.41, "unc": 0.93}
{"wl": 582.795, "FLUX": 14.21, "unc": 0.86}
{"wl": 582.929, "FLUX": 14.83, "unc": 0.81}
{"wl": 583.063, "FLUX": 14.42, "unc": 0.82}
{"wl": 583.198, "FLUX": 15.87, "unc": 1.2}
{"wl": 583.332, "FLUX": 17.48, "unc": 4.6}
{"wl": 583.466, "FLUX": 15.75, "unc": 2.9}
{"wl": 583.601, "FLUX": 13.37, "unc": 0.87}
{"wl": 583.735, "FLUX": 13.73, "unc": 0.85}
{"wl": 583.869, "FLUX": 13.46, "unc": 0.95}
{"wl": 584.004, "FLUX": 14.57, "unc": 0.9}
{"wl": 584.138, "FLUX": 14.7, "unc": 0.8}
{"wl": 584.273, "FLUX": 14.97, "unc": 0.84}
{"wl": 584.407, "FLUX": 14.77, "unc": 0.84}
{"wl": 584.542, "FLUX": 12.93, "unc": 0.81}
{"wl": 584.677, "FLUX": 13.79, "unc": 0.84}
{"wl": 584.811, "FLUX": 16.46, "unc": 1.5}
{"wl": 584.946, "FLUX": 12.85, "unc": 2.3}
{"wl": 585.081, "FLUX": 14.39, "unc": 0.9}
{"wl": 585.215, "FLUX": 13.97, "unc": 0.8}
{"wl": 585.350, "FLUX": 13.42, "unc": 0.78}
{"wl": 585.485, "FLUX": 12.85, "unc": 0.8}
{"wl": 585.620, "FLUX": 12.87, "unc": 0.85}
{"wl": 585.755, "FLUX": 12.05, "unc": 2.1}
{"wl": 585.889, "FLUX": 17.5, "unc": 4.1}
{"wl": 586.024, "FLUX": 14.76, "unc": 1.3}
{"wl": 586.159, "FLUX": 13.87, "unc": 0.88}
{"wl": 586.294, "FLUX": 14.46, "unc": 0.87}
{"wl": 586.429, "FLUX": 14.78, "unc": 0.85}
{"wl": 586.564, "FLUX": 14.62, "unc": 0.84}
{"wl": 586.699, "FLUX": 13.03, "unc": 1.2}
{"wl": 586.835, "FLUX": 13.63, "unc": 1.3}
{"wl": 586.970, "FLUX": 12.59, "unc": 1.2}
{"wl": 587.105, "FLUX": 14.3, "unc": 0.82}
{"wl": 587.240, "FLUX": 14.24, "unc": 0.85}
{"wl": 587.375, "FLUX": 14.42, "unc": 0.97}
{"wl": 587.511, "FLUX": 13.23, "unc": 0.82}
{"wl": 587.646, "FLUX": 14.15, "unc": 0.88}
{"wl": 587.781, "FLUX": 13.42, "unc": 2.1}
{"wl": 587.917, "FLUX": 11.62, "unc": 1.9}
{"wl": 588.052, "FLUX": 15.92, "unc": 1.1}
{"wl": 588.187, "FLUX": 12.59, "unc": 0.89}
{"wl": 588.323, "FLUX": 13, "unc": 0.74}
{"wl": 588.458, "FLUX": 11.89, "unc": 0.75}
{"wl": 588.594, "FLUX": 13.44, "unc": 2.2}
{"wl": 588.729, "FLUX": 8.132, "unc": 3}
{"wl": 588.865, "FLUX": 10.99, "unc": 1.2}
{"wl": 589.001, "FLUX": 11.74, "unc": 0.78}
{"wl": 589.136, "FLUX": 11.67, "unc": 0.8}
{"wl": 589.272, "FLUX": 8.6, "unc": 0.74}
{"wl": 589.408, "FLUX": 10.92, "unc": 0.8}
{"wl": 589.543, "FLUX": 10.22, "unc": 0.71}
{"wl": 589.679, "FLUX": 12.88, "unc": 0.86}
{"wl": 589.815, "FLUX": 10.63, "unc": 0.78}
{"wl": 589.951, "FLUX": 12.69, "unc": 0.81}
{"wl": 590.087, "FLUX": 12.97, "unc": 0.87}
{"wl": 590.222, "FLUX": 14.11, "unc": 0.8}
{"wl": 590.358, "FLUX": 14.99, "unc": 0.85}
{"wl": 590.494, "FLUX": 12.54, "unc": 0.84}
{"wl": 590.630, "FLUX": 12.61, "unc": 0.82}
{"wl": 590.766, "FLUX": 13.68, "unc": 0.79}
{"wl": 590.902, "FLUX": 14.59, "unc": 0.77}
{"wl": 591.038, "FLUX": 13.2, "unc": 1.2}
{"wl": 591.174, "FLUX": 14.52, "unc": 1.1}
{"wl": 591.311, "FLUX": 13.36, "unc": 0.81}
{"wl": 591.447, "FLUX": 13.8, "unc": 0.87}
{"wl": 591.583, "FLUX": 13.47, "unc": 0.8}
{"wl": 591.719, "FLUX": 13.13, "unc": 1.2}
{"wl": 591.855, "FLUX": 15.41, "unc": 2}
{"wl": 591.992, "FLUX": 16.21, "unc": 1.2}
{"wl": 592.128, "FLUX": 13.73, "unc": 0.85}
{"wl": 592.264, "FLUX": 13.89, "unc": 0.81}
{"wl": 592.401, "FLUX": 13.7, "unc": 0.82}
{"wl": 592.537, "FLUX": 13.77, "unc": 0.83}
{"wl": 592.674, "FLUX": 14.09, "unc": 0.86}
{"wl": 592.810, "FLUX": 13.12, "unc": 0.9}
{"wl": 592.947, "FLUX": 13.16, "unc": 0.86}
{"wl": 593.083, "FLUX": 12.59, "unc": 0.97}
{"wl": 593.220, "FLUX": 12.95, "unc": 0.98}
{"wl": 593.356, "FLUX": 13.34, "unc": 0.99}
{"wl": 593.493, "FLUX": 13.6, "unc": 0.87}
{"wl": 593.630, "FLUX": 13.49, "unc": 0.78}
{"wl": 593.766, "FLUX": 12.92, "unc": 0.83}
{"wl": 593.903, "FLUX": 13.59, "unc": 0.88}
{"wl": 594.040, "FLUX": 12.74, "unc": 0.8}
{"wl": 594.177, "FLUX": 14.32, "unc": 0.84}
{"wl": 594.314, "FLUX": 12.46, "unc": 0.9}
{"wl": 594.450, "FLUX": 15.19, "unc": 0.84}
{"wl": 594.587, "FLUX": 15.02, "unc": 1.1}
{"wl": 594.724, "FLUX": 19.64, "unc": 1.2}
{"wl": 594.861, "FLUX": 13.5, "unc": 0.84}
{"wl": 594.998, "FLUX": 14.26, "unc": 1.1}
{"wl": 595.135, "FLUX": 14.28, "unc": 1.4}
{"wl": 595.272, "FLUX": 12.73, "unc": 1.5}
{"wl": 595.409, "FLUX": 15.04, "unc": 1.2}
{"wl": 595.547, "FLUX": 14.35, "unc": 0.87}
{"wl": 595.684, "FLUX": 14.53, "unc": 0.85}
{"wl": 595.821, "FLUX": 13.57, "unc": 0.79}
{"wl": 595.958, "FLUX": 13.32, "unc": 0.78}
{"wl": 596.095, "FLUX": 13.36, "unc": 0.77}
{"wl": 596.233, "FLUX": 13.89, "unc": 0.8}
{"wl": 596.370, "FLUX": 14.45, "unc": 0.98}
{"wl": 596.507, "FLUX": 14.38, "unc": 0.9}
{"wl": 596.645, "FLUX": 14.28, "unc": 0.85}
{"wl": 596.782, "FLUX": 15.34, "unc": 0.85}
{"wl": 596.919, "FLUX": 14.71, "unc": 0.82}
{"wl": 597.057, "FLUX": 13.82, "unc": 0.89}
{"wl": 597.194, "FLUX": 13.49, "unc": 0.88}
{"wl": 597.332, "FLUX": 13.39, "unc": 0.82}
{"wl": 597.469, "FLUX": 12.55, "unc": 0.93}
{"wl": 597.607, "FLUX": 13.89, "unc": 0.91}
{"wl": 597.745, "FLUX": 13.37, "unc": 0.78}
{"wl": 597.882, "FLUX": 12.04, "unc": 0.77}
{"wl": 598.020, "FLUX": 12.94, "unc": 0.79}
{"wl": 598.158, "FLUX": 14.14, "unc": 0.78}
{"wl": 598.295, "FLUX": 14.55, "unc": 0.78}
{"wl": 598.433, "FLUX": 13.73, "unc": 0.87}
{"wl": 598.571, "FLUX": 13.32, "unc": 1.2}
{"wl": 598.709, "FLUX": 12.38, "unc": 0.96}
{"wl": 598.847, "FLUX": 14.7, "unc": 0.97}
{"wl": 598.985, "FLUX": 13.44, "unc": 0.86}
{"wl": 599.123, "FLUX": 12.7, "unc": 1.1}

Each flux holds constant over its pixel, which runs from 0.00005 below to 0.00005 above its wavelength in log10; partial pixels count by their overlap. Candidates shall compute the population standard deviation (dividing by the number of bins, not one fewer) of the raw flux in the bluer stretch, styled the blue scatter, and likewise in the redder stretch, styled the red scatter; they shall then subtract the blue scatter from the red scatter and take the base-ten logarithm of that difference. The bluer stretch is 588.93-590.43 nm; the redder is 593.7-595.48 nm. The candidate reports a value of -1.34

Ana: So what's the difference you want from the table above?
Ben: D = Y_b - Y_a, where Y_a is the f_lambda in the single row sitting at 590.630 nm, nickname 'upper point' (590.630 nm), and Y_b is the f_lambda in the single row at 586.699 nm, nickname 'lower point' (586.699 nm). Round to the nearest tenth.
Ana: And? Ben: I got 0.4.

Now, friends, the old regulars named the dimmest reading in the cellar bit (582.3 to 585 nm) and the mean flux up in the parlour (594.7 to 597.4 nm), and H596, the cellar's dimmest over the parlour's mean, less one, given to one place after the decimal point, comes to -0.1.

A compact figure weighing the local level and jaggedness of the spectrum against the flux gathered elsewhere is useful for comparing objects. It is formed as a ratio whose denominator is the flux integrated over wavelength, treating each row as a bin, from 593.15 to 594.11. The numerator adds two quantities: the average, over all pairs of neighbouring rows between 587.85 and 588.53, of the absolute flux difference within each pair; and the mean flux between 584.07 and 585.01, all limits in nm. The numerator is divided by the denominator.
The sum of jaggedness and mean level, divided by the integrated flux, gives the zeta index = 1.3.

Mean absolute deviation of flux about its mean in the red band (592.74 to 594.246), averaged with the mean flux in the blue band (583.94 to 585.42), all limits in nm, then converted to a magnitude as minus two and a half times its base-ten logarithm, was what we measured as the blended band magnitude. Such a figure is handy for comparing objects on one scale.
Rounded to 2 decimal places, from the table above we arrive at -2.16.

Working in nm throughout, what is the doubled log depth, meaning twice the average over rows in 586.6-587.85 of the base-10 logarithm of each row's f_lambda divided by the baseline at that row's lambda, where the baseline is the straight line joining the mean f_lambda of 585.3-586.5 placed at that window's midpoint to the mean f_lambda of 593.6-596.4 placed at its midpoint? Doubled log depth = -0.026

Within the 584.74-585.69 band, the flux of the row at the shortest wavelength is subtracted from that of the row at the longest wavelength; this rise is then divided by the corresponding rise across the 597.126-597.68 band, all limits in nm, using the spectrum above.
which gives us -9.0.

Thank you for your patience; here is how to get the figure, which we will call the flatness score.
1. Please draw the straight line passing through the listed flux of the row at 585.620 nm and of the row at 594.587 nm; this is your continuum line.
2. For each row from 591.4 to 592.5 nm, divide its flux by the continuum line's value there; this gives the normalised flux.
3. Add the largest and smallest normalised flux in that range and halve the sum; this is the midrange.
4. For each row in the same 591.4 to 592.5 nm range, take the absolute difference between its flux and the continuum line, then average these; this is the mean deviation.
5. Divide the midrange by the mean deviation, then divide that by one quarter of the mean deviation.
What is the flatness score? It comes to 4.7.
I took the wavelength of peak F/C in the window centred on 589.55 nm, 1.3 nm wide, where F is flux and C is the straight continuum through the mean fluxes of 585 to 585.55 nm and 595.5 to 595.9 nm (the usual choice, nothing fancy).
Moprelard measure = 590.087 nm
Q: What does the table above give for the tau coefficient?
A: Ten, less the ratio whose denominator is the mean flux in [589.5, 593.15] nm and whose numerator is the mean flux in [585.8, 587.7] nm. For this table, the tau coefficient 8.94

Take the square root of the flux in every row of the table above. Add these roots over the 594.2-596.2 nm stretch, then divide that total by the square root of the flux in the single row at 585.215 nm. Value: 14.2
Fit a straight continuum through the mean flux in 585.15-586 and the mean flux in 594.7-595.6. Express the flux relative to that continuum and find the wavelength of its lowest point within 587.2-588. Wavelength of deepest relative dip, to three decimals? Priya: 587.917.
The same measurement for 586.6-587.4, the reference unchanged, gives 586.970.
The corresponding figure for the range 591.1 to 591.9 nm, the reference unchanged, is 591.719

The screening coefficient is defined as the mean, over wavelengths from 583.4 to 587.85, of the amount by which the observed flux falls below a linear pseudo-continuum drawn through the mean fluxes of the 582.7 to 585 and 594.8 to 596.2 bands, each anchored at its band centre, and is 0.4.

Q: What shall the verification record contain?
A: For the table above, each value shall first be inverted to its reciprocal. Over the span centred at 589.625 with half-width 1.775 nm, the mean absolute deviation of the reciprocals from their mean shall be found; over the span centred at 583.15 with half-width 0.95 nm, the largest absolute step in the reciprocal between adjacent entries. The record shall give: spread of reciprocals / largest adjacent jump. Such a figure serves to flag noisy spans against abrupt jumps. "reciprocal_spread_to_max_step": 0.86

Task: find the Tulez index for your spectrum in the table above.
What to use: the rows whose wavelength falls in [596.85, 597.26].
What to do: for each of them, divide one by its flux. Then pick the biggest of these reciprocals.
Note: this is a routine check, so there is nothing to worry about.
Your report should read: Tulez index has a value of 0.074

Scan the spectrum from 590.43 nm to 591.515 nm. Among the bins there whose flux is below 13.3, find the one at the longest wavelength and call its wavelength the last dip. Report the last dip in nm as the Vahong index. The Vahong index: 591.038 nm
